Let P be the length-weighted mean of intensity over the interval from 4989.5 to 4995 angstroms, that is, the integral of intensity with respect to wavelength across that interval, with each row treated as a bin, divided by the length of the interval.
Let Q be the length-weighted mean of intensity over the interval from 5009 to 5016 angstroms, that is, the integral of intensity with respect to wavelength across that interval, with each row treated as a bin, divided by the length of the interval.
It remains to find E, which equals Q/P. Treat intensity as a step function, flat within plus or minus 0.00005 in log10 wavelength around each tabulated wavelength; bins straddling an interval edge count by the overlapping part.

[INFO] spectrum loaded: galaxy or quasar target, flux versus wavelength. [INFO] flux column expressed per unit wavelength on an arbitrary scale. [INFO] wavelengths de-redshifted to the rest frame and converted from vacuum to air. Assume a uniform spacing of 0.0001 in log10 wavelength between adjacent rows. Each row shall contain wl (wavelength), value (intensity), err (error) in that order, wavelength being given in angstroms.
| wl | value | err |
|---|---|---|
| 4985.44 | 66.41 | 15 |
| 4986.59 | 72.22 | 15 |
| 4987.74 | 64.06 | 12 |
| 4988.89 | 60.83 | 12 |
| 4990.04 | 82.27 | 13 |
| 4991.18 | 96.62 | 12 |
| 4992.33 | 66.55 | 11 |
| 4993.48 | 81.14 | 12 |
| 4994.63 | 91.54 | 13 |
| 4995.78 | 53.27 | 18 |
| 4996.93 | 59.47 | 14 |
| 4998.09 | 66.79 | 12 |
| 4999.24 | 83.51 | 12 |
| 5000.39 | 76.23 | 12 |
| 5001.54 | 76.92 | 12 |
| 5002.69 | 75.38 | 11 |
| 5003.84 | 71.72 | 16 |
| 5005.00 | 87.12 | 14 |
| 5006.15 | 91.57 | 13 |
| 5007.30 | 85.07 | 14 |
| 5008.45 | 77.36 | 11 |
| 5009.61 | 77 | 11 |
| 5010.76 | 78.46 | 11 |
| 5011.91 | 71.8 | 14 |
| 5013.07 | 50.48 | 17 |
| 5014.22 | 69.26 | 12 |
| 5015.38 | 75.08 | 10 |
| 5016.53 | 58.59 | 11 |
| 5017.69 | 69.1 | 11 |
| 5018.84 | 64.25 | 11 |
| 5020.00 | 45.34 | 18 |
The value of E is 0.84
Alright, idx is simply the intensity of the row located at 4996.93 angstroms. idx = 59.47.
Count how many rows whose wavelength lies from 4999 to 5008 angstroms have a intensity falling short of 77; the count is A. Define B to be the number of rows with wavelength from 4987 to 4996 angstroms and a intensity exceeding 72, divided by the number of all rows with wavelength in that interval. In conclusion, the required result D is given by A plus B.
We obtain 4.5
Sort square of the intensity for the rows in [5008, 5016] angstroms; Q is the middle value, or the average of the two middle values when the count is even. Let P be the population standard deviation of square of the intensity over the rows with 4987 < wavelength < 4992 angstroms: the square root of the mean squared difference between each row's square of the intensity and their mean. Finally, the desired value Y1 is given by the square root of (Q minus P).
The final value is 58.0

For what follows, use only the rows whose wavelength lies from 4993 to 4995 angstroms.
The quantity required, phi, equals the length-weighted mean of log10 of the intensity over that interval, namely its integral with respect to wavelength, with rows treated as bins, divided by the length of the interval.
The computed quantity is 1.93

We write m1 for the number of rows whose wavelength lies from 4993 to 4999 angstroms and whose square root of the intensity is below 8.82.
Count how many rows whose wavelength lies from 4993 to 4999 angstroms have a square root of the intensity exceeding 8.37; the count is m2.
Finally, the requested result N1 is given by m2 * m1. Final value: 6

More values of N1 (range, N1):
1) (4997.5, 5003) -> 16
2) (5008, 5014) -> 16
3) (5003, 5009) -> 10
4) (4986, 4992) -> 9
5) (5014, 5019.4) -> 5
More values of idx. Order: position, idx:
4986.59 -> 72.22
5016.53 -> 58.59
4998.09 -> 66.79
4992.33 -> 66.55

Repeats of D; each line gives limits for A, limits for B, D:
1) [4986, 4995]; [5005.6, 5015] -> 4.6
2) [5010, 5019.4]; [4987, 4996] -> 7.5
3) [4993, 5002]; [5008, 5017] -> 5.5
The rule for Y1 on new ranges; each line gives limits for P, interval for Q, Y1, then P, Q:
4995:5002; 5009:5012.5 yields 67.0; 1441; 5929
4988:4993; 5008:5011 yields 61.5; 2206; 5985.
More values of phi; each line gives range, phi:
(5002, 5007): 1.91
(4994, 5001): 1.85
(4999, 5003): 1.89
